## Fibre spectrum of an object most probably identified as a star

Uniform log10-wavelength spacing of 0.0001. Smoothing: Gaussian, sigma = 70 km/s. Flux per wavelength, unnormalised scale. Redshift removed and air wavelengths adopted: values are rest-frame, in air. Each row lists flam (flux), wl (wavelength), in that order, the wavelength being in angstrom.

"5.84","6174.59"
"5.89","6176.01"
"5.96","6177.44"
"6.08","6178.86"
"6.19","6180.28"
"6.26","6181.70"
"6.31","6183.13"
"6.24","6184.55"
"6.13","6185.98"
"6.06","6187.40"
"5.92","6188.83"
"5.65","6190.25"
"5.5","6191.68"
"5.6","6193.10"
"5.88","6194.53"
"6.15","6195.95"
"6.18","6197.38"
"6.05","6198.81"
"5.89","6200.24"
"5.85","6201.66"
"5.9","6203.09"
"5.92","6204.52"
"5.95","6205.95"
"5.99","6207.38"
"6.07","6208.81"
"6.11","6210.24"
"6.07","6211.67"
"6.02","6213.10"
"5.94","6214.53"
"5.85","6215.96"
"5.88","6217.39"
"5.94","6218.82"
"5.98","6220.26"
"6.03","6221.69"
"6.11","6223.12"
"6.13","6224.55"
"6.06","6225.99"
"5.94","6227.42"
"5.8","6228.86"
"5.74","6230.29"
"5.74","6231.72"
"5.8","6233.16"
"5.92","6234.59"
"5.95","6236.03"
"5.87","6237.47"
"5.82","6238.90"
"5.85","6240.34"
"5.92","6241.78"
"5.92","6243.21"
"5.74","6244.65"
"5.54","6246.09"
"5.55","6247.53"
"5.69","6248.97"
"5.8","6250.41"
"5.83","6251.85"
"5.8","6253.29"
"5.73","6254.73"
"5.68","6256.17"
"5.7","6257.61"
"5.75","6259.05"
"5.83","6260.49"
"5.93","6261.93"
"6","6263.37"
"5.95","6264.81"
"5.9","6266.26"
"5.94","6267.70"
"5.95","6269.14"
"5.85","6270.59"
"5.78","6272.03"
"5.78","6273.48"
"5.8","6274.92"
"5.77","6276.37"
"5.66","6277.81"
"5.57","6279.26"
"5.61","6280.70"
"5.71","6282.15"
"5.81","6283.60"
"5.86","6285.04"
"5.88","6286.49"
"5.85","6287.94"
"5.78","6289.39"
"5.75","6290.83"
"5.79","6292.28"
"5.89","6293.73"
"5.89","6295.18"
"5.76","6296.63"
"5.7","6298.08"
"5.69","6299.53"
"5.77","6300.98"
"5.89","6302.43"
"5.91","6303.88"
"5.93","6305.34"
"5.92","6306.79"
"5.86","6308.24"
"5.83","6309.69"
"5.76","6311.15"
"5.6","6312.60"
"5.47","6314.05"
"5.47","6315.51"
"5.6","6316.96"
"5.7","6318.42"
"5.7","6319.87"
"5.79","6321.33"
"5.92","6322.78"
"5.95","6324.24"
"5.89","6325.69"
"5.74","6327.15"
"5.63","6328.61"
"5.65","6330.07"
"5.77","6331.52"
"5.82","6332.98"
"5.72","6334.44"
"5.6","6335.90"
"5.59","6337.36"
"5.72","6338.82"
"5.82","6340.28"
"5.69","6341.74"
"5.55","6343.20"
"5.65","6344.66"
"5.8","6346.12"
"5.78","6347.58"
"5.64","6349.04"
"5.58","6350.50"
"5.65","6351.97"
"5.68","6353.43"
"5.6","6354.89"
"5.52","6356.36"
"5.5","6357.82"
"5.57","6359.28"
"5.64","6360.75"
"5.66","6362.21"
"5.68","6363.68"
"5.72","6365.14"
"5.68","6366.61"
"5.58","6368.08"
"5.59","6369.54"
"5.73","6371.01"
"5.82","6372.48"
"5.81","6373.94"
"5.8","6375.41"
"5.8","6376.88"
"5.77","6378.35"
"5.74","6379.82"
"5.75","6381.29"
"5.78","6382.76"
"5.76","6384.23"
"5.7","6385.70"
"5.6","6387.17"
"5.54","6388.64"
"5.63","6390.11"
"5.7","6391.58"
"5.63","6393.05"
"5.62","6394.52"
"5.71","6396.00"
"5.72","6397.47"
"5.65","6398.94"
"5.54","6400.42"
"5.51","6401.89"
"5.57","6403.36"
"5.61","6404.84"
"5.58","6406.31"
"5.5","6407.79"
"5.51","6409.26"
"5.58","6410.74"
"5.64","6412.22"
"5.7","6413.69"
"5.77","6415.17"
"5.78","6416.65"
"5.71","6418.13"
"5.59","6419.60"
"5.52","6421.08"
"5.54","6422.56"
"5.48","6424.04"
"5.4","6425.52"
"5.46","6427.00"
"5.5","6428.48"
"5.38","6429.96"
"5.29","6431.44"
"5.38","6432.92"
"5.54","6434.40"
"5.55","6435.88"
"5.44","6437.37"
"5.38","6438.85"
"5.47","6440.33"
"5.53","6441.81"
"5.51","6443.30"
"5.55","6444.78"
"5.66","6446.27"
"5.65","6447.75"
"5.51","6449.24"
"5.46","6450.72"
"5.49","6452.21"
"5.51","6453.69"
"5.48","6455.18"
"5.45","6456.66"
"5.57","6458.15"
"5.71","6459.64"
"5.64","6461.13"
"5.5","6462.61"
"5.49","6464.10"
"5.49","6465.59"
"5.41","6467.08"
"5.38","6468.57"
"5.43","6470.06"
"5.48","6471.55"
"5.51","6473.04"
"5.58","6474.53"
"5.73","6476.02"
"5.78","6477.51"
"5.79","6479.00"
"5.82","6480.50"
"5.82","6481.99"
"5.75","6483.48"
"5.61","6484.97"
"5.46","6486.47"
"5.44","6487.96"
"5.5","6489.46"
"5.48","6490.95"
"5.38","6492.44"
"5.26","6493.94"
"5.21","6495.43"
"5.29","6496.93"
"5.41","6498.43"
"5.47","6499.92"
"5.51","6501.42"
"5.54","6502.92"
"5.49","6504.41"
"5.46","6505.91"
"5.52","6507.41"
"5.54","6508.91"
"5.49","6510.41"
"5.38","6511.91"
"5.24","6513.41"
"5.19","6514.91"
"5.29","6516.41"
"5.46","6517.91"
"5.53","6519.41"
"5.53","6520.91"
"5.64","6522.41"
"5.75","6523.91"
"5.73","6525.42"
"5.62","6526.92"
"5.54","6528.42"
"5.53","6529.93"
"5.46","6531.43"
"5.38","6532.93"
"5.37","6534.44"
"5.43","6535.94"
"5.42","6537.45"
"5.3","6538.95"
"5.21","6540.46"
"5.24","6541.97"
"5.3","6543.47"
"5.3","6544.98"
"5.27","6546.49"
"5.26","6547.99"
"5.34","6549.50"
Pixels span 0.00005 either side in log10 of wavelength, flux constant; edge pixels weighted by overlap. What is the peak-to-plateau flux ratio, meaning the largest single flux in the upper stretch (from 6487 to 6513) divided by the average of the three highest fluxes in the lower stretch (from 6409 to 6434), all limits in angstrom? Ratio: 0.963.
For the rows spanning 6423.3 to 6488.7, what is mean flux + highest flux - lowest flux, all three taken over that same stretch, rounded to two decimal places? 6.06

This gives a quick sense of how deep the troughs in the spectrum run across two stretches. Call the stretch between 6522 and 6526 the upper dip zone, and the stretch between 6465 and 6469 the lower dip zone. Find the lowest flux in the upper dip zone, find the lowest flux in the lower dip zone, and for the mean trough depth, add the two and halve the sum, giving 5.51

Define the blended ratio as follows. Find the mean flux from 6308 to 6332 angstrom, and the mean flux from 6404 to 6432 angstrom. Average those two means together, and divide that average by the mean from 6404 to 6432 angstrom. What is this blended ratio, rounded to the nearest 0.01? 1.02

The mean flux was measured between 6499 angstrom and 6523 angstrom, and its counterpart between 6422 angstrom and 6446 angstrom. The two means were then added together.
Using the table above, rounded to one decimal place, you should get 10.9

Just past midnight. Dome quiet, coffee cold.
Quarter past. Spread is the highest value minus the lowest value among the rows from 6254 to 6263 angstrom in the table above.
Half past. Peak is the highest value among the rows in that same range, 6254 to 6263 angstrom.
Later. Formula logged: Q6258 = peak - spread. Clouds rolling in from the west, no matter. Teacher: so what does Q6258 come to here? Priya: 5.68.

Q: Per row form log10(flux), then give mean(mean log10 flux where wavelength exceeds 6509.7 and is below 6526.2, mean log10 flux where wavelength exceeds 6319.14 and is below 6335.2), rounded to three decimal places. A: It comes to 0.750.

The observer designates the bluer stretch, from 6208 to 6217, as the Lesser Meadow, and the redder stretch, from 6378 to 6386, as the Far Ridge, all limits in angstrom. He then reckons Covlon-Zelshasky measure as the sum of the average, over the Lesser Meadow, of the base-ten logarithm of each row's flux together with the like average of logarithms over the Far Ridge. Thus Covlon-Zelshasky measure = 1.54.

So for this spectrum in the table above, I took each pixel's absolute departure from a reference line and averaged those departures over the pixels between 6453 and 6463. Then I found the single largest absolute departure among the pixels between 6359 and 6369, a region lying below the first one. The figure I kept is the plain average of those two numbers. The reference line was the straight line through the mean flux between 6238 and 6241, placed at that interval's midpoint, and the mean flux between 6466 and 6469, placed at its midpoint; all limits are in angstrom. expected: 0.13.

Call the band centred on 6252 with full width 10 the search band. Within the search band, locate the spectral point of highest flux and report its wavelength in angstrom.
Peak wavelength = 6251.85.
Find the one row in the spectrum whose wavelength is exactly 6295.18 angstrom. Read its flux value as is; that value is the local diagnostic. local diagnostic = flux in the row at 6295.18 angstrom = 5.89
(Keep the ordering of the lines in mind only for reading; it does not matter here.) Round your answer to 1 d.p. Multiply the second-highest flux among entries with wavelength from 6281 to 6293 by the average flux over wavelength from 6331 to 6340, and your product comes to 33.4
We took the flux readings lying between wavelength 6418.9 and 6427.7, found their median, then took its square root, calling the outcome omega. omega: 2.35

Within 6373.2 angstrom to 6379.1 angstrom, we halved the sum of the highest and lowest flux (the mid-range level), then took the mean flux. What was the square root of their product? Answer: 5.79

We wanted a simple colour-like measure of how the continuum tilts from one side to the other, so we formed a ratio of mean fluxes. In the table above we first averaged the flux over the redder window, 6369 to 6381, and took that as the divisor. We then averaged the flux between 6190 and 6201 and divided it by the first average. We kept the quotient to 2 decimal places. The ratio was 1.02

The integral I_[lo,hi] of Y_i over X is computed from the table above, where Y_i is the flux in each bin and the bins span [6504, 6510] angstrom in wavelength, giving 33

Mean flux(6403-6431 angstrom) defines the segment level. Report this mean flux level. 5.57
